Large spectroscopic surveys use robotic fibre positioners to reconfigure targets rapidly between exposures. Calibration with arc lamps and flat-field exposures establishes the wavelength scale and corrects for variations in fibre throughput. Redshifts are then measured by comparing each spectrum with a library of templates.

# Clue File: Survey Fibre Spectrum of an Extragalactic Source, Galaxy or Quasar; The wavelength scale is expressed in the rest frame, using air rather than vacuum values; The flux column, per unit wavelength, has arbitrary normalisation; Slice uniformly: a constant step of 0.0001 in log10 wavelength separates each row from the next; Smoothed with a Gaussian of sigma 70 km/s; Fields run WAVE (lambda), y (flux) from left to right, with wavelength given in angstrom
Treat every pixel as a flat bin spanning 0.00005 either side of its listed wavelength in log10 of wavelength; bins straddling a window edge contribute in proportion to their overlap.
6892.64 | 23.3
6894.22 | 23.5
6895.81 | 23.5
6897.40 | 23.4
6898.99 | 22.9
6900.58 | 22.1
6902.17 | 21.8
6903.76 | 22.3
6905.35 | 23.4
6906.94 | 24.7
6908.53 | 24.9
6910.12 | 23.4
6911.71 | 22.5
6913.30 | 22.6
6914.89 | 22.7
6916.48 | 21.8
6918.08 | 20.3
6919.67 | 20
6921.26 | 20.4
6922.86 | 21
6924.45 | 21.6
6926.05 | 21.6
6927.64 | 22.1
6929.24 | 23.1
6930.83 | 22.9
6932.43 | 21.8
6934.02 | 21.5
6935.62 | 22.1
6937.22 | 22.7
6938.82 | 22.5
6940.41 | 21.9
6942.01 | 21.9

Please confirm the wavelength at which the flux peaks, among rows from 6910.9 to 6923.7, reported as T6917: 6914.89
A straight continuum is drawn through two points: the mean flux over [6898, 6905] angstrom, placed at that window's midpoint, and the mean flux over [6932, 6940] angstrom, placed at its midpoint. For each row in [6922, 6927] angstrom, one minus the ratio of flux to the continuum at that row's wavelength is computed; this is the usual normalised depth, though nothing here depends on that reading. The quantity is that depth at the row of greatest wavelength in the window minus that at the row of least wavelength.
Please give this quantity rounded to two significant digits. -0.028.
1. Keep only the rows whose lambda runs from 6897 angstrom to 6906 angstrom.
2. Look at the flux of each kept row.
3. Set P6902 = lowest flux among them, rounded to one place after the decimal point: 21.8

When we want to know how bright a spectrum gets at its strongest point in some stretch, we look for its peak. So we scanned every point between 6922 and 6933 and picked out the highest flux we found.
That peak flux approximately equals 23.1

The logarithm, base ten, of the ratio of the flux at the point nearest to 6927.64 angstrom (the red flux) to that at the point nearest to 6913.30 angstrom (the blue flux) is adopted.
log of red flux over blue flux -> -0.010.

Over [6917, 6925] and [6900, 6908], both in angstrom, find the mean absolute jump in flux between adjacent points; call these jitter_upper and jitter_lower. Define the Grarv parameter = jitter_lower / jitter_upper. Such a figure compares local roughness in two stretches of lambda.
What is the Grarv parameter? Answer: 1.7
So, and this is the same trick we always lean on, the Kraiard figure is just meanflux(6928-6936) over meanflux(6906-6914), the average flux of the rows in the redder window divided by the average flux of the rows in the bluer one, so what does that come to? 0.94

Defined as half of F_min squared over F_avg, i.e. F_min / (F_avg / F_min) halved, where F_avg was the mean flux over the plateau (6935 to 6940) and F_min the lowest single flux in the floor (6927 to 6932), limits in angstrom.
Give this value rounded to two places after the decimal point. 10.89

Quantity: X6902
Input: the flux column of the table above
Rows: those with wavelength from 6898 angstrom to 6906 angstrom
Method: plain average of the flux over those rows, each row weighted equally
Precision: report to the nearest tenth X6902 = 22.5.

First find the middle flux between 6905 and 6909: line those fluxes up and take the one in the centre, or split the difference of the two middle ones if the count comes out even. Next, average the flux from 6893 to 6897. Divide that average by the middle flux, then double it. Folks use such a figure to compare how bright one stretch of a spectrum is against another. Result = 1.9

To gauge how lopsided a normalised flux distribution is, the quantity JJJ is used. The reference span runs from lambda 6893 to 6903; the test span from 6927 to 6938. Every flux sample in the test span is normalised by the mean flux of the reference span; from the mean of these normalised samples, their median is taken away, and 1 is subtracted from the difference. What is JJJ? -0.99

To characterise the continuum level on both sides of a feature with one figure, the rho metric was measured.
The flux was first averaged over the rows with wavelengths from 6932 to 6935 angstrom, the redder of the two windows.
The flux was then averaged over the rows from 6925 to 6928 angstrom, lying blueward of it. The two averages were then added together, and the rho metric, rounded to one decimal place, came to 43.5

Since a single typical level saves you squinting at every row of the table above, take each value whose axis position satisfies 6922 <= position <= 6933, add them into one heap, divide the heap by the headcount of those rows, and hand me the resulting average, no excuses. 22.0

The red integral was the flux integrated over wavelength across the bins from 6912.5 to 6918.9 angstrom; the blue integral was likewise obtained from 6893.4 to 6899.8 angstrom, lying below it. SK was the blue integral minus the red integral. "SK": 9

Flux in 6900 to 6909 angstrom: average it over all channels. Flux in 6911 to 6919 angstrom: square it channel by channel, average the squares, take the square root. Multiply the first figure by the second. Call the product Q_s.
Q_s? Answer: 510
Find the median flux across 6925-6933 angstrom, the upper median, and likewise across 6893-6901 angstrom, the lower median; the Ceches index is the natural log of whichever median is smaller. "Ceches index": 3.10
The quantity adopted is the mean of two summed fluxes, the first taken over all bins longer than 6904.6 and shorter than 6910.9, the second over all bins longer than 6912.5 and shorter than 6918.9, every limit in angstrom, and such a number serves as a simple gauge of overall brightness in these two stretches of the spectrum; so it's 91.9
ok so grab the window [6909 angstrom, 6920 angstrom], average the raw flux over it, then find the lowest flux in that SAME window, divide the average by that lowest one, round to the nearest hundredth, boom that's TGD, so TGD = 1.10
